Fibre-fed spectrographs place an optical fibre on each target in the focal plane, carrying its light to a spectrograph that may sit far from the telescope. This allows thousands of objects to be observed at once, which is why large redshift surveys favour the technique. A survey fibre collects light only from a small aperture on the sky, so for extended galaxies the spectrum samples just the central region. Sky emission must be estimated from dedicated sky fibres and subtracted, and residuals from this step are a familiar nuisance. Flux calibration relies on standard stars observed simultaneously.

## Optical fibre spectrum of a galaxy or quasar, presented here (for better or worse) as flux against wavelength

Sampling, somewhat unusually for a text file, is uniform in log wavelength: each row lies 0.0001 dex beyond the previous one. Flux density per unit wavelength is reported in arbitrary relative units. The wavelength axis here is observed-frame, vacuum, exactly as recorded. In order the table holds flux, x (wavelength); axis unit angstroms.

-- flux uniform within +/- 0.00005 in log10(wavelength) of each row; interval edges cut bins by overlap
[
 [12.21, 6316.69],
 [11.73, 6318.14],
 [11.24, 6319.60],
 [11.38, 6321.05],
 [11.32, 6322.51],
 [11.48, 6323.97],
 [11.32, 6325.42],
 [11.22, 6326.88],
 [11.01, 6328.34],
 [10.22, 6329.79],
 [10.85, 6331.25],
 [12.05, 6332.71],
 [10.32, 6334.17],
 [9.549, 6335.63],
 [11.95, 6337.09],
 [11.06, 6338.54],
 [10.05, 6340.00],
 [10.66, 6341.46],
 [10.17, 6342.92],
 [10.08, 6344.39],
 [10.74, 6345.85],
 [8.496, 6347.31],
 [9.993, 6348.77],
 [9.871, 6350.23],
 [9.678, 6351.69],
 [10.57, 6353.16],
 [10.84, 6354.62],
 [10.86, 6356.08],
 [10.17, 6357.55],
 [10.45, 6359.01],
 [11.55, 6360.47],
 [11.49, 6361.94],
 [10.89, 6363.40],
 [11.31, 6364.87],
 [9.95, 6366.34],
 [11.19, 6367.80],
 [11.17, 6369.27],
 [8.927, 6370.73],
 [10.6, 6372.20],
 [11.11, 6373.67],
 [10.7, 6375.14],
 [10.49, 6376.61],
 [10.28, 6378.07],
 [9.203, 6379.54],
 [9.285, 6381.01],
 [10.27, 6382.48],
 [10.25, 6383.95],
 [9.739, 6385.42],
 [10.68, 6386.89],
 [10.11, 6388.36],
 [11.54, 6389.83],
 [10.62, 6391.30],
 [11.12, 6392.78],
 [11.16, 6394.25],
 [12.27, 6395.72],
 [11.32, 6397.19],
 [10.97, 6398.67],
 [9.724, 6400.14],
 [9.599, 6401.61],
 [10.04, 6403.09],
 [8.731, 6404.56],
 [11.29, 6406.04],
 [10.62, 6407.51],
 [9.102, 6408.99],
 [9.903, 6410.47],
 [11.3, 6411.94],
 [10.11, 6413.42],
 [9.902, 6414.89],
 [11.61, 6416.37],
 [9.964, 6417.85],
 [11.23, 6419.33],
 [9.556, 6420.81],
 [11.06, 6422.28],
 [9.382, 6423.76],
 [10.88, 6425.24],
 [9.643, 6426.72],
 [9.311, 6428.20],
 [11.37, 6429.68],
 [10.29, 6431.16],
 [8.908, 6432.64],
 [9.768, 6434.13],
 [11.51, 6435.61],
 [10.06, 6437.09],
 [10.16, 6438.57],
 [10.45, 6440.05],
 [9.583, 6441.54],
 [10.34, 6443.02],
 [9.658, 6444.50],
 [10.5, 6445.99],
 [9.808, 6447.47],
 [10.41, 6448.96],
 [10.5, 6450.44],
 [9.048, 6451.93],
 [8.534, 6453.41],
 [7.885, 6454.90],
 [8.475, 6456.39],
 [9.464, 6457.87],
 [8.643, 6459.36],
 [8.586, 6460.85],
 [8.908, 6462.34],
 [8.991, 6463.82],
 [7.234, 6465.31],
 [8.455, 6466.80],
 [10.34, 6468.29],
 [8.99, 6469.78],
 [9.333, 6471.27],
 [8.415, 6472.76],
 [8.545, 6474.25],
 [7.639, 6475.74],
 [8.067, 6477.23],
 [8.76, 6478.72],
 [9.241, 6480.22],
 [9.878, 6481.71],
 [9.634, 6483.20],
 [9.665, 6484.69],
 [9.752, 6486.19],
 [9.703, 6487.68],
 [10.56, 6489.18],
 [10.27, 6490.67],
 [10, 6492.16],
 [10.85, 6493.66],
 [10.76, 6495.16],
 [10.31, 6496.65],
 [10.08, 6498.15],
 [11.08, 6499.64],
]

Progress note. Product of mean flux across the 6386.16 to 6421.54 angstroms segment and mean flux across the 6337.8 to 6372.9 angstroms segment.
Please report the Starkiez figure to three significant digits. 110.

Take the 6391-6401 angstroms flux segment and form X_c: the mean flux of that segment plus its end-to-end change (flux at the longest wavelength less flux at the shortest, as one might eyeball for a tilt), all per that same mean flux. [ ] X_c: 0.92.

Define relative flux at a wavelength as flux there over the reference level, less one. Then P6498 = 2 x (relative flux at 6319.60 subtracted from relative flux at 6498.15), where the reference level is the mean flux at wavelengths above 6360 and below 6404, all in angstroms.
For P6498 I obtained -0.22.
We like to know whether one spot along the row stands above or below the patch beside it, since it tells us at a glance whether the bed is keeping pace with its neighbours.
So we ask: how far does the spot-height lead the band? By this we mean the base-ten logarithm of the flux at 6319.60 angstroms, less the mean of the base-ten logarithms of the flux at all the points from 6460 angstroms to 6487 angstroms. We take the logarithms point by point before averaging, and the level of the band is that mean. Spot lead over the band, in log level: 0.102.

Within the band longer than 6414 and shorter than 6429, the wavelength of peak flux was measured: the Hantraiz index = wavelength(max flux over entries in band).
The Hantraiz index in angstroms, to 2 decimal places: 6416.37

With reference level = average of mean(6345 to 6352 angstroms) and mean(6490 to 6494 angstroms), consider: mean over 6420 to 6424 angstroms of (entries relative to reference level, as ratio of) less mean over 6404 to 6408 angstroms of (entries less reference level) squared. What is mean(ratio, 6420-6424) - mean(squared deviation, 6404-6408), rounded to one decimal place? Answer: -0.2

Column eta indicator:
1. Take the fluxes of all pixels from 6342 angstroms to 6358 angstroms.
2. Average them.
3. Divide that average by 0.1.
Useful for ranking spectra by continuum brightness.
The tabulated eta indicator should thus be 101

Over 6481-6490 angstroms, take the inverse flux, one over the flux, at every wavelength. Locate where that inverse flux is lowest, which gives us 6489.18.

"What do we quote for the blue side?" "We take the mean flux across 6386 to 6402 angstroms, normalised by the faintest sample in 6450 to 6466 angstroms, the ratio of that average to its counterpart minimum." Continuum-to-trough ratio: 1.5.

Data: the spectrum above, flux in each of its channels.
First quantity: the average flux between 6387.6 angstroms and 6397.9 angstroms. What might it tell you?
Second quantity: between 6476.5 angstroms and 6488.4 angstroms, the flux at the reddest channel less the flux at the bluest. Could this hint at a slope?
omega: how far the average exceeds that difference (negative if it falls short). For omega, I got 9.5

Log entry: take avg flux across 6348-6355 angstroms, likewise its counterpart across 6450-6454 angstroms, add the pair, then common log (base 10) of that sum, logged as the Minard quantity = 1.29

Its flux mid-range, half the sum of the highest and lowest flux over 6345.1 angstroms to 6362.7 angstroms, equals 10.0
